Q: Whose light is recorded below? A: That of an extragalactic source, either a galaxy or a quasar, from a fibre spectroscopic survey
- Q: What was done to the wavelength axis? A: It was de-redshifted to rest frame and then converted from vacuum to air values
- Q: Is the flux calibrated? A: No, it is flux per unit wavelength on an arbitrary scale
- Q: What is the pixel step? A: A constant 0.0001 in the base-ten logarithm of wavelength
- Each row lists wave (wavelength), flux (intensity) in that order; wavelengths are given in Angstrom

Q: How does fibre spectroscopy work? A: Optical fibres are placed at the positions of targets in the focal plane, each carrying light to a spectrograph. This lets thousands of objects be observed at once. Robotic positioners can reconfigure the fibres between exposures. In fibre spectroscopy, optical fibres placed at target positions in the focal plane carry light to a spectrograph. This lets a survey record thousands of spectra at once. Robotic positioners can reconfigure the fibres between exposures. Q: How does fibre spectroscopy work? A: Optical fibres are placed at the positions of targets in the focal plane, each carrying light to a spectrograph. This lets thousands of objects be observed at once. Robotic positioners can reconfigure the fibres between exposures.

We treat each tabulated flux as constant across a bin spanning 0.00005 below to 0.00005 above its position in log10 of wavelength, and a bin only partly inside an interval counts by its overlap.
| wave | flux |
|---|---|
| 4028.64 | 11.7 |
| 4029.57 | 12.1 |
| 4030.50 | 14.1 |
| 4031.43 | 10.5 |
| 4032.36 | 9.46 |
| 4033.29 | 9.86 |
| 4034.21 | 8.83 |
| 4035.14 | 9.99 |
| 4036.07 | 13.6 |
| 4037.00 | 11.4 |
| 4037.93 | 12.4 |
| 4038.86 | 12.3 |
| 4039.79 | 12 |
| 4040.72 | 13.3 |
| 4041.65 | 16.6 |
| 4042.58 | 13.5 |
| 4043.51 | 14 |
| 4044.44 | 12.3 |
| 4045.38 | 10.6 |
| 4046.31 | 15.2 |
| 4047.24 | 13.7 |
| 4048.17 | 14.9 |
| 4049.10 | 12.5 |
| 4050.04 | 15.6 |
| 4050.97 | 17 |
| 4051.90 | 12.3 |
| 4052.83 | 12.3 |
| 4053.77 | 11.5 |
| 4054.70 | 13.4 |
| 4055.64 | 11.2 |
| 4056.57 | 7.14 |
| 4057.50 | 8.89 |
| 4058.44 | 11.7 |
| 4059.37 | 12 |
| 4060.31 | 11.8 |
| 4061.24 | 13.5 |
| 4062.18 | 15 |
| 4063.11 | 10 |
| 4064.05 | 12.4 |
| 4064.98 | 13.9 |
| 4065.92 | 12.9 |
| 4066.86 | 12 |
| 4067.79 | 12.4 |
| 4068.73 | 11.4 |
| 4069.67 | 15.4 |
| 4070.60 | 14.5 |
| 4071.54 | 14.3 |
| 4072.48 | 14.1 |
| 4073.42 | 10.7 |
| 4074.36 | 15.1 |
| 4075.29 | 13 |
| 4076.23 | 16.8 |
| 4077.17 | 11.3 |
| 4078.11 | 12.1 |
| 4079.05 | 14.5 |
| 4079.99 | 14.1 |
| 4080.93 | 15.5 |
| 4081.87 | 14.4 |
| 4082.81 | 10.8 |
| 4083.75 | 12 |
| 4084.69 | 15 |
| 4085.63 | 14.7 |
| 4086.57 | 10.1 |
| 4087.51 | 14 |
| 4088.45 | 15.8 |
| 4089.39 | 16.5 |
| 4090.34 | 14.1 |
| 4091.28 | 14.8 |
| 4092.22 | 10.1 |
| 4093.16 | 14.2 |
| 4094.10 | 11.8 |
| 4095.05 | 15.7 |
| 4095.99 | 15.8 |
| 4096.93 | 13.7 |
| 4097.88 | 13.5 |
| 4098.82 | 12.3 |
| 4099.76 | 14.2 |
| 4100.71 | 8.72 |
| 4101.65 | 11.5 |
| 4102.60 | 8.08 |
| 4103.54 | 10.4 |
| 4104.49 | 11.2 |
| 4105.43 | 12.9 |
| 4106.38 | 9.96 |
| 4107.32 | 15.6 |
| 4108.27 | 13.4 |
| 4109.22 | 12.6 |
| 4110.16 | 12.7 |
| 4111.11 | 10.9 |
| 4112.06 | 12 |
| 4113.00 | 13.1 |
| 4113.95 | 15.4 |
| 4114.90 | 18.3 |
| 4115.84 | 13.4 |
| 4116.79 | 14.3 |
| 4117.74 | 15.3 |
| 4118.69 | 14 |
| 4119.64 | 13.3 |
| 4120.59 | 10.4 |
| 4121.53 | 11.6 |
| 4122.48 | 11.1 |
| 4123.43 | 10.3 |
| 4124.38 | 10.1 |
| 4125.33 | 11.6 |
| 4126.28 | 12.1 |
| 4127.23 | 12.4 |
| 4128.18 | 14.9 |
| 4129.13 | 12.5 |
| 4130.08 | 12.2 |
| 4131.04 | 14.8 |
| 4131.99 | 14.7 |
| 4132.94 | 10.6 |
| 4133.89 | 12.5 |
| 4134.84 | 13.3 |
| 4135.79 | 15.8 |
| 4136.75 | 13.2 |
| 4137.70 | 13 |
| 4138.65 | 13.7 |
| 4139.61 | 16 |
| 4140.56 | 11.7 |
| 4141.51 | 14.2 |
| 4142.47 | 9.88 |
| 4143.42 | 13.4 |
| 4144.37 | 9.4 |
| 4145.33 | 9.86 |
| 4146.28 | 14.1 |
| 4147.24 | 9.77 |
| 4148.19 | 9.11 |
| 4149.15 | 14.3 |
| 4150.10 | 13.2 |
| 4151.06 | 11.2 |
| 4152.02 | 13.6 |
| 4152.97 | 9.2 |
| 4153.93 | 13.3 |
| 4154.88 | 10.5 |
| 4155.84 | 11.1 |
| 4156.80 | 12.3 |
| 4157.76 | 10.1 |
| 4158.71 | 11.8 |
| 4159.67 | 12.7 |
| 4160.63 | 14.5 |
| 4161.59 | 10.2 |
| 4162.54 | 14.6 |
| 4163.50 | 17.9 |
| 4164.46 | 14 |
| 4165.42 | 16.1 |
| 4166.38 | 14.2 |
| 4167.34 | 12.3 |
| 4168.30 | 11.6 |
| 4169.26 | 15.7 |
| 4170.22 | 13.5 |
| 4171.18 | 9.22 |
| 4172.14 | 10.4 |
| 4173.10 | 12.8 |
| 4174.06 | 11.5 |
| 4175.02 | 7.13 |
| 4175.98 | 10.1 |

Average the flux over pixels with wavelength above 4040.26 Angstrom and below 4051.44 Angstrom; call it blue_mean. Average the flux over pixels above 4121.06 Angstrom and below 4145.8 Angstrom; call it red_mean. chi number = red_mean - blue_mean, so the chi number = -1.6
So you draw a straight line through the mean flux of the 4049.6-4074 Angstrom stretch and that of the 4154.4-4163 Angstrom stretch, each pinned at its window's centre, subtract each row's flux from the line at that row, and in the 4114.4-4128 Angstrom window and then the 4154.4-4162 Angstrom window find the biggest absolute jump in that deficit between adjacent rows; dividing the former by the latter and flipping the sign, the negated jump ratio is -1.1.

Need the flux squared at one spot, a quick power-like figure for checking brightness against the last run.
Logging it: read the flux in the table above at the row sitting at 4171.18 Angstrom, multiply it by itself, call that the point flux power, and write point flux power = 85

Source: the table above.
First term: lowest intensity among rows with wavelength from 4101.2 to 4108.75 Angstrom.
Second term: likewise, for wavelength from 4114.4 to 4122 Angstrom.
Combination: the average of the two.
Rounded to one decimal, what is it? 9.2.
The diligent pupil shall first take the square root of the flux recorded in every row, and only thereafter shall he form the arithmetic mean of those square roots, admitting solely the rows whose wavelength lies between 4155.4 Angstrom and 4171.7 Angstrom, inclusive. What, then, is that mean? 3.60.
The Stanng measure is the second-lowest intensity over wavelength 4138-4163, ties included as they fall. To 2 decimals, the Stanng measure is 9.20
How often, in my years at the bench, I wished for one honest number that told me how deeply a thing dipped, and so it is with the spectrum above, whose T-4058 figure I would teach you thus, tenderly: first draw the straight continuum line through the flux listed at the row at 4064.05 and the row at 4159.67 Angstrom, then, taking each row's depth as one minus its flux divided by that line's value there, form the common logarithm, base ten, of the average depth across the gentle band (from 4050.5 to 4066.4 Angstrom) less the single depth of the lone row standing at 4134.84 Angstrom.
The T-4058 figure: -1.15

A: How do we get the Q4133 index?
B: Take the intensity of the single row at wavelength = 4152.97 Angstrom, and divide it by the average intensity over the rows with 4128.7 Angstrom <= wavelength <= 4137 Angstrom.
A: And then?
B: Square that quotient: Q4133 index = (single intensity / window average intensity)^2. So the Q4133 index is 0.48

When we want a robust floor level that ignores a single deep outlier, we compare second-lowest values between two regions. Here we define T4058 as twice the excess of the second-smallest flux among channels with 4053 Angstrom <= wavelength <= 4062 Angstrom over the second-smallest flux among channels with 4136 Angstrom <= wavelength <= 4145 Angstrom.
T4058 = -2.0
